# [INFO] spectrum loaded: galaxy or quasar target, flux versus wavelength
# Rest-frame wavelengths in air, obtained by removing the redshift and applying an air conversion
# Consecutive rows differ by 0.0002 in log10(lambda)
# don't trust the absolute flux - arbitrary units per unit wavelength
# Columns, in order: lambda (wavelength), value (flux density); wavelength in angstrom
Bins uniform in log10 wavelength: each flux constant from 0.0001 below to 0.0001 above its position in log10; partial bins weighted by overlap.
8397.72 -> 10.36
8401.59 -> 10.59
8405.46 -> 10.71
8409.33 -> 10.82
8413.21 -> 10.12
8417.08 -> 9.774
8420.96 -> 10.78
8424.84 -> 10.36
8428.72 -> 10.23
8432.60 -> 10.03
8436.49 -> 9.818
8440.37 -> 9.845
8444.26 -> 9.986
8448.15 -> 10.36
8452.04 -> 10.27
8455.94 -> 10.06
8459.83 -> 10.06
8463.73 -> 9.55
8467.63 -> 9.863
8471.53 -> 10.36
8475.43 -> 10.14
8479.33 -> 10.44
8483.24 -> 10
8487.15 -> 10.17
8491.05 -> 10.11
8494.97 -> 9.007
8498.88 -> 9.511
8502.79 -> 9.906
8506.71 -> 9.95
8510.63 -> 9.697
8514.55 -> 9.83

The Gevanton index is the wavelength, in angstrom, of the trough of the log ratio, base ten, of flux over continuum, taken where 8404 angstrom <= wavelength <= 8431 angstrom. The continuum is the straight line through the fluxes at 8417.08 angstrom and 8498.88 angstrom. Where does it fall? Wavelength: 8417.08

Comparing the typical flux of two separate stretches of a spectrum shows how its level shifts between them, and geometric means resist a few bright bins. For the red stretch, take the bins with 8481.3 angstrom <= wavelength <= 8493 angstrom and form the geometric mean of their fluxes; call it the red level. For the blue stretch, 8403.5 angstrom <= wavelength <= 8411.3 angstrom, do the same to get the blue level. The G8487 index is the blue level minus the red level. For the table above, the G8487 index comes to 0.7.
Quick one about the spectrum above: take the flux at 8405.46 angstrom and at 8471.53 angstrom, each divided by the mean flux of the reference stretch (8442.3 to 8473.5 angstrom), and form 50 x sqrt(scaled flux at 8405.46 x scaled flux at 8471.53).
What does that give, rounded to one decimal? 52.3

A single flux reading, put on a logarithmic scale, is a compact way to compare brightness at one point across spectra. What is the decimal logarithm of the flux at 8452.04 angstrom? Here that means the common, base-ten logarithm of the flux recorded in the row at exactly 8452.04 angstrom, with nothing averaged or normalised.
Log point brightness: 1.01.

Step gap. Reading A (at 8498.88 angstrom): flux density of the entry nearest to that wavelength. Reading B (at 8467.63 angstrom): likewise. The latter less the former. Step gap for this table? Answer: 0.35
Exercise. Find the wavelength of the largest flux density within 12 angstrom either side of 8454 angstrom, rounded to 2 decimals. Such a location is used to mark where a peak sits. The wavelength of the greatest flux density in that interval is 8448.15 angstrom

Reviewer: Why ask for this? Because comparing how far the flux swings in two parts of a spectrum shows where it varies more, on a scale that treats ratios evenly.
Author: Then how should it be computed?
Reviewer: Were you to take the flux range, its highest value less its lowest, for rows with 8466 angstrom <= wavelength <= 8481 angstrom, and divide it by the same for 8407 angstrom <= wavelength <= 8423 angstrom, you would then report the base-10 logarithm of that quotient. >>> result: -0.26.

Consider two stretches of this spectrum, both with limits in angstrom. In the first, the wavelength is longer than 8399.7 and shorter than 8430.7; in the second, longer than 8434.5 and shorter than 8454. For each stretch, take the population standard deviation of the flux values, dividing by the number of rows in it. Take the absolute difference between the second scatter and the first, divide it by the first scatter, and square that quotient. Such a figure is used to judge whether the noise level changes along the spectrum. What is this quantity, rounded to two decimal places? 0.13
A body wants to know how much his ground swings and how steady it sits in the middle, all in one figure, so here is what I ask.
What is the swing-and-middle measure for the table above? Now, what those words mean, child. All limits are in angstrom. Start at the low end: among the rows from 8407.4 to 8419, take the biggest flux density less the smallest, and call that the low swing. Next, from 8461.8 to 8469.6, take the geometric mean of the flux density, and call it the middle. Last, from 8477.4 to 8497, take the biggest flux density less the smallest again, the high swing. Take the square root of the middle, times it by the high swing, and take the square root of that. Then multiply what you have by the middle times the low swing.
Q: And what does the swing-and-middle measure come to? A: 21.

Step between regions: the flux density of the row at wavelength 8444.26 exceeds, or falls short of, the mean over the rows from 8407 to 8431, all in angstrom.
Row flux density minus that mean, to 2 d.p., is -0.36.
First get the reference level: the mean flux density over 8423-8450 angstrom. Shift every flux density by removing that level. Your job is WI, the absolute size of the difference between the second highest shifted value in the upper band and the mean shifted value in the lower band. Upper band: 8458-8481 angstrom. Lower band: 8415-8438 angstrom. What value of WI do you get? 0.19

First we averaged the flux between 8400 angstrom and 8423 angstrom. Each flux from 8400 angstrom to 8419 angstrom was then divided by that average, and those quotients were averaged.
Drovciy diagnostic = 0.994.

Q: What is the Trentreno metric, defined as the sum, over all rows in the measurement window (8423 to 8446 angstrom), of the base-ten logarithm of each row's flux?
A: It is 6.01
